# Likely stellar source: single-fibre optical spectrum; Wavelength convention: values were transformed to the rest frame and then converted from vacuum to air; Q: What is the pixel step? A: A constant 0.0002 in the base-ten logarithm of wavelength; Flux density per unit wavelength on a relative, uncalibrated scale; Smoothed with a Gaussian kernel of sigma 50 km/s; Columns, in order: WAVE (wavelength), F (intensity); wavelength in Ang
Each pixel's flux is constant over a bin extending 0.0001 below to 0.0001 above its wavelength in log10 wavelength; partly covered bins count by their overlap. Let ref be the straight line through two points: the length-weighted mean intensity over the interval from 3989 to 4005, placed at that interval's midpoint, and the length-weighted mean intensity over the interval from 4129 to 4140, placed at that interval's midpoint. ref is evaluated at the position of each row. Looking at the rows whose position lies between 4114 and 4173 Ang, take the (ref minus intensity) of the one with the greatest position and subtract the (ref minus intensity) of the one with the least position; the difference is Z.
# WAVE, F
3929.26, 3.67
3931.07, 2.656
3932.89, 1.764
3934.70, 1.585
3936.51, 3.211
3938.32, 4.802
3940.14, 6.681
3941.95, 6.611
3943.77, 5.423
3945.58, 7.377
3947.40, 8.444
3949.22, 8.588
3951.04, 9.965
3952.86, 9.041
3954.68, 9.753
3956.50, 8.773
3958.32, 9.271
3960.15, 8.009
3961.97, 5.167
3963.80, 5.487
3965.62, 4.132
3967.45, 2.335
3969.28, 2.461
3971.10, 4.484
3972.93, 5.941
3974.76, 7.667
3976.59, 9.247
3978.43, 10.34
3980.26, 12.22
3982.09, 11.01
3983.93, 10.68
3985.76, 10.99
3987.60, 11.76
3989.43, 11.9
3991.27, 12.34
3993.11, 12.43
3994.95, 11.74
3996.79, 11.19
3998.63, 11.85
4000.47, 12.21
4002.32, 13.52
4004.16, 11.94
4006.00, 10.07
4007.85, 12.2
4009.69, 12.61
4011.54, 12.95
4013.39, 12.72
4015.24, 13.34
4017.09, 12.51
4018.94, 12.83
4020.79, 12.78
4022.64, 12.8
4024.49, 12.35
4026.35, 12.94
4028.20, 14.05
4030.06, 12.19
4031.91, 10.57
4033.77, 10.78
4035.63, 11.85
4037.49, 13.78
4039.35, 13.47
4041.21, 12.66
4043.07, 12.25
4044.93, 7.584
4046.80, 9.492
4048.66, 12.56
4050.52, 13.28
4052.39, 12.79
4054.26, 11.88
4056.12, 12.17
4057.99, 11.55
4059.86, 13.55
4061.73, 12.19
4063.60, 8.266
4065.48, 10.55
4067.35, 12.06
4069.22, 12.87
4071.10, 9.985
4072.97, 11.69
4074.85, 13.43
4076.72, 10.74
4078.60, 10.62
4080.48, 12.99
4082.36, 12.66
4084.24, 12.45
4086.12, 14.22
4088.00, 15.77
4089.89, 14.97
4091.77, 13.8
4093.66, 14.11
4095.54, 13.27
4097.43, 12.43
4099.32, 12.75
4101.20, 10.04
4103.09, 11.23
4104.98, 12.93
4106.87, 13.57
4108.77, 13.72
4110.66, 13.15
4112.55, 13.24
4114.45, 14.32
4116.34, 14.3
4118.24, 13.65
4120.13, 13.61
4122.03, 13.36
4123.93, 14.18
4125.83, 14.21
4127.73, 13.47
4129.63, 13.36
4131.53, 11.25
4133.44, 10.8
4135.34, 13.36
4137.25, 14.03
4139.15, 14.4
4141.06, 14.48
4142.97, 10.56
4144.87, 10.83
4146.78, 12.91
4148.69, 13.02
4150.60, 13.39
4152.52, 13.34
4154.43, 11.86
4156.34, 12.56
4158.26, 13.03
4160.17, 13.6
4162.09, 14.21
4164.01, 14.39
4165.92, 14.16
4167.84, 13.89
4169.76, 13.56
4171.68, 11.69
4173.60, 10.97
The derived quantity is 3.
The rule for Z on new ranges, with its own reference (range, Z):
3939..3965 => 1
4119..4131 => 0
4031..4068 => -1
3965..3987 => -7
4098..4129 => -1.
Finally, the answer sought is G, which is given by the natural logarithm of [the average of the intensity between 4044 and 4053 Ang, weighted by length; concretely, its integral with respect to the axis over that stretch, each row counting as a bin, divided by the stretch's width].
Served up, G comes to 2.4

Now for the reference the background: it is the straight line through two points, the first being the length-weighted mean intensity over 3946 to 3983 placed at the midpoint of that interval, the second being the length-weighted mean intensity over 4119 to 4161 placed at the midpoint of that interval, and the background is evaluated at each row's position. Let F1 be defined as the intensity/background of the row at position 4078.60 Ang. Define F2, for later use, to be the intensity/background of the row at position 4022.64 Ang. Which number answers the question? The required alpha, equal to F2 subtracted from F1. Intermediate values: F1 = 1.0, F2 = 1.36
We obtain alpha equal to -0.4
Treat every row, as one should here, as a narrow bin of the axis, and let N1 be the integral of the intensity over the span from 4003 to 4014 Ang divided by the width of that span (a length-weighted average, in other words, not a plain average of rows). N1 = 12.1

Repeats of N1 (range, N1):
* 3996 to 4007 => 11.8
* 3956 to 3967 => 6.5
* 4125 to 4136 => 12.7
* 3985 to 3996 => 11.9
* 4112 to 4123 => 13.8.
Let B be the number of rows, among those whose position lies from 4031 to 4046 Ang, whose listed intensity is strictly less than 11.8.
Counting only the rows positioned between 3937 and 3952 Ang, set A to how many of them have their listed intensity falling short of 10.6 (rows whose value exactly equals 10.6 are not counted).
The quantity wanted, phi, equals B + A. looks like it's 11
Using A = 8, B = 3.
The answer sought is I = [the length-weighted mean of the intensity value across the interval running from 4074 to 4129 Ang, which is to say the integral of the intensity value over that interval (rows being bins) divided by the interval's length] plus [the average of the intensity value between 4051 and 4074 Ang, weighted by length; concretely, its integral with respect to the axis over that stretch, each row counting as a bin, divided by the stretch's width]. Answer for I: 24.9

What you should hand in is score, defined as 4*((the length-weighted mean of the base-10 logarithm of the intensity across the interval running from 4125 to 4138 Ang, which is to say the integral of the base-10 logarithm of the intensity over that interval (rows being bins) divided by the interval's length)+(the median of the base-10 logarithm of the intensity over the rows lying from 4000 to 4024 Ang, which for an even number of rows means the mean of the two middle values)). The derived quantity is 8.85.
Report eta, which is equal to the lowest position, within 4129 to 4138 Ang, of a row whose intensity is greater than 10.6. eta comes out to 4129.63 Ang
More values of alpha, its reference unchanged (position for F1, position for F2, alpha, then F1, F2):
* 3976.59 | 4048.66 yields -0.1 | 1.2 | 1.23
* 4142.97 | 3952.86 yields -0.4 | 0.8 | 1.25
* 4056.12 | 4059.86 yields -0.1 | 1.2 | 1.29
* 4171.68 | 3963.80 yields 0.1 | 0.8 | 0.72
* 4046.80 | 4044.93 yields 0.2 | 0.9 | 0.75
